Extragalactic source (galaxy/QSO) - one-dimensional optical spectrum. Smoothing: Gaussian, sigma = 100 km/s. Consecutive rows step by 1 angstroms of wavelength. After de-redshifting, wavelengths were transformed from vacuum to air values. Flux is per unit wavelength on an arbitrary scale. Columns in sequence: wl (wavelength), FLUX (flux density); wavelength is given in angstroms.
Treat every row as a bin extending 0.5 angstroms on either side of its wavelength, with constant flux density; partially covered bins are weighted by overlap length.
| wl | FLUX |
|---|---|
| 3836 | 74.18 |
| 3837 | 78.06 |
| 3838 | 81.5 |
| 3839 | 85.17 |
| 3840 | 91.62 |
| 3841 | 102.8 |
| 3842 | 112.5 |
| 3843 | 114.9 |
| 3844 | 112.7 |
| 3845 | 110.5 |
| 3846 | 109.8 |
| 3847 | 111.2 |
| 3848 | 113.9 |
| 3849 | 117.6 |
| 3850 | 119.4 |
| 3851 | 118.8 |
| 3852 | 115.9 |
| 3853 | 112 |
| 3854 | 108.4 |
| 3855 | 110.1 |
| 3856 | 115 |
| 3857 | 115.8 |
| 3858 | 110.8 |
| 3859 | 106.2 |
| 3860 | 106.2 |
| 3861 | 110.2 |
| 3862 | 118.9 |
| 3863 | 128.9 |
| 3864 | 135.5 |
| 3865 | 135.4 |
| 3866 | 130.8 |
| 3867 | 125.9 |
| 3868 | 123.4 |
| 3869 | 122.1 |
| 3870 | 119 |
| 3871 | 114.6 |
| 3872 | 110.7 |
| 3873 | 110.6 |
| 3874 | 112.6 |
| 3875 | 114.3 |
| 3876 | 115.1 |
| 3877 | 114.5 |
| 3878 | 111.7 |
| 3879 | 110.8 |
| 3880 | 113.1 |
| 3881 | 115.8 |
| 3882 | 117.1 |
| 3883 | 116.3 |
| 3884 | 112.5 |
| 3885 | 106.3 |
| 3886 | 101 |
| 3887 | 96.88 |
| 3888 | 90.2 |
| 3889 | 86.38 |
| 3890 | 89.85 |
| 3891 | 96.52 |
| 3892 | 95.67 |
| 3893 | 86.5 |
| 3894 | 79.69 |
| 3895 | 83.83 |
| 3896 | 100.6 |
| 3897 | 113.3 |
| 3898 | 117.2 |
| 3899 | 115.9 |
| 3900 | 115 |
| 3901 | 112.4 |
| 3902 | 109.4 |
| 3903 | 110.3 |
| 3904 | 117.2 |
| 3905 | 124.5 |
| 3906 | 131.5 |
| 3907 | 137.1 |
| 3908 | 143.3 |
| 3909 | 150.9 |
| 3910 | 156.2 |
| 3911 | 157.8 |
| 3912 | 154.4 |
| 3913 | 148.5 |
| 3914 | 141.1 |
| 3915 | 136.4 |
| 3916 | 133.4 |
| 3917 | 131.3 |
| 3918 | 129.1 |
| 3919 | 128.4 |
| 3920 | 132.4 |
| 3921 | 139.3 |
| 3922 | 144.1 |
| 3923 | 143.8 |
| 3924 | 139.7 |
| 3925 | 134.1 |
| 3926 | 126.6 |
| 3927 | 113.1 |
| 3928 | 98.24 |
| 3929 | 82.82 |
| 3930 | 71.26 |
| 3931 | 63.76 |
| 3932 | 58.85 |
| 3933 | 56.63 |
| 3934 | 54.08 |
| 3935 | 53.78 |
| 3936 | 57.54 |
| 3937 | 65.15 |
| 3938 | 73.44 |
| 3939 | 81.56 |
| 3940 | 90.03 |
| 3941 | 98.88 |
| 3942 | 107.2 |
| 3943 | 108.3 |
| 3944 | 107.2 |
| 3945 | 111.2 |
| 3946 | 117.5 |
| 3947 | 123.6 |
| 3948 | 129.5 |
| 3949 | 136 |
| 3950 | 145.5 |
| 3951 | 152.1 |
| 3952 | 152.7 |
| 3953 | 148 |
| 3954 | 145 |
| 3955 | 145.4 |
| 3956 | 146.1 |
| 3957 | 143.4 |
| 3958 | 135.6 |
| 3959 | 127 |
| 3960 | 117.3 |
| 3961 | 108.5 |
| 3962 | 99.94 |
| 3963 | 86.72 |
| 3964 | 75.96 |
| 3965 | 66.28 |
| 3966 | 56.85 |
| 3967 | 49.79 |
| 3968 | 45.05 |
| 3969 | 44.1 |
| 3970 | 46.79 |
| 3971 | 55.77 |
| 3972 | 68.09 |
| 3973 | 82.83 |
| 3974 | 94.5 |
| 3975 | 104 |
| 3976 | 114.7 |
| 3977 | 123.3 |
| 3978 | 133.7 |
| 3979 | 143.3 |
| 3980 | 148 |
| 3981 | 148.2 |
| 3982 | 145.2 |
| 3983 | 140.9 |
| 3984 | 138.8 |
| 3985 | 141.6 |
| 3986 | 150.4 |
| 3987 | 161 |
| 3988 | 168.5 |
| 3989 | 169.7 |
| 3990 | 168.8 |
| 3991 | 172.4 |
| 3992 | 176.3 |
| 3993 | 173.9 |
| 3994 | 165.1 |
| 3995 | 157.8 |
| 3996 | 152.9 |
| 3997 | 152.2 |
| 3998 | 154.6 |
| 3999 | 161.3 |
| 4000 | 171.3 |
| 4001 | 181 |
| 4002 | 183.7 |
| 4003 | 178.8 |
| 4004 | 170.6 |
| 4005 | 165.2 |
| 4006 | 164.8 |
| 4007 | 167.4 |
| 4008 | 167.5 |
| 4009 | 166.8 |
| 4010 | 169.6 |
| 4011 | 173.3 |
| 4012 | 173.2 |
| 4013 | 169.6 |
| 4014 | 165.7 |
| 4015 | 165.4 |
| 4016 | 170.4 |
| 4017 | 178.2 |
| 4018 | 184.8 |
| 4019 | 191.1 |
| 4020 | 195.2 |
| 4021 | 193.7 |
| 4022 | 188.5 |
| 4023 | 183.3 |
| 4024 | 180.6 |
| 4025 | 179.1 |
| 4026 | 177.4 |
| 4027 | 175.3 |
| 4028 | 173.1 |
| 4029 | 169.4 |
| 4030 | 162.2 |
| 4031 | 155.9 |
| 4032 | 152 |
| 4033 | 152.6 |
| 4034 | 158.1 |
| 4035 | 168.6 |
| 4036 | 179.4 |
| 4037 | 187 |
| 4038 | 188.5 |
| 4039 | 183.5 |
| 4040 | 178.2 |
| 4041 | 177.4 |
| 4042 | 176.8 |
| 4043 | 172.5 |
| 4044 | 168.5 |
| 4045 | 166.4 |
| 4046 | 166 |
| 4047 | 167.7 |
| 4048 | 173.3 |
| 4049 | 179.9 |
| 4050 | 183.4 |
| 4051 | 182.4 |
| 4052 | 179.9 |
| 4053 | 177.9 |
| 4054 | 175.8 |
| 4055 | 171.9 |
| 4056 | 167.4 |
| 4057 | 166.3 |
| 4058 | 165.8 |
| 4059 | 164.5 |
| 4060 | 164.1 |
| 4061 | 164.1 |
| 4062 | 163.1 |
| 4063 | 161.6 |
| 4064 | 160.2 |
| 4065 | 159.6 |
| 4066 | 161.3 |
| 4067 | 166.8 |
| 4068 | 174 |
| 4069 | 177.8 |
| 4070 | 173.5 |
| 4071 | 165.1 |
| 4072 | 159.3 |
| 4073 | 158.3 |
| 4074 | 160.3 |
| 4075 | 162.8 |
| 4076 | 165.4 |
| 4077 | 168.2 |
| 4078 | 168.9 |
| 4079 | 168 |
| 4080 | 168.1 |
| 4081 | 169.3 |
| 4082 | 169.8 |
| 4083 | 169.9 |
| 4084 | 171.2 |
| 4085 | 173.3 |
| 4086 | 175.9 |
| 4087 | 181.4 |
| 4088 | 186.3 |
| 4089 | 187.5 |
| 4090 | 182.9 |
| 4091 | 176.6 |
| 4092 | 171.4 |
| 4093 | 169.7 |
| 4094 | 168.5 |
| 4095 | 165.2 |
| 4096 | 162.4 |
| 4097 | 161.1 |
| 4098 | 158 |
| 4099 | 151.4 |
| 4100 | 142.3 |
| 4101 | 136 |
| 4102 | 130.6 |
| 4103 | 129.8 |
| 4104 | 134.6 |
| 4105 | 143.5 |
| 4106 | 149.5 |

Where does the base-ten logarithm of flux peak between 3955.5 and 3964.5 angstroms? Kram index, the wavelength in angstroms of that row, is 3956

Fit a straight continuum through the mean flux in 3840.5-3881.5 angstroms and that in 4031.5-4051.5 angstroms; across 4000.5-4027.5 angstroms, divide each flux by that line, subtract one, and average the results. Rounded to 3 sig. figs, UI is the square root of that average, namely 0.270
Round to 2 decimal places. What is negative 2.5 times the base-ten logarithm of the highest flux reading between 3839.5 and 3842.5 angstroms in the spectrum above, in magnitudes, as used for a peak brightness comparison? -5.13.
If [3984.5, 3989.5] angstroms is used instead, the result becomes -5.57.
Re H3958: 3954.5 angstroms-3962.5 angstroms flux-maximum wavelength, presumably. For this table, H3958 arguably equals 3956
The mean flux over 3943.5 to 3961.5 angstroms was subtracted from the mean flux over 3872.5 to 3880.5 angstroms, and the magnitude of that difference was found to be 20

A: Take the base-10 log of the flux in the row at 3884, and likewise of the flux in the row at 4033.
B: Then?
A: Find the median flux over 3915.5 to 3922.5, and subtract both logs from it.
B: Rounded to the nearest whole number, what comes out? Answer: 128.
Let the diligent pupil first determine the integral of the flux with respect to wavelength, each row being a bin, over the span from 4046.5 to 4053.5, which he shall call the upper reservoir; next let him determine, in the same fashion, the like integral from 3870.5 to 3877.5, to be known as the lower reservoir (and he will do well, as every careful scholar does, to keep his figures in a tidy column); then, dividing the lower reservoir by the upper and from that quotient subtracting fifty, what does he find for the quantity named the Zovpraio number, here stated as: -49.4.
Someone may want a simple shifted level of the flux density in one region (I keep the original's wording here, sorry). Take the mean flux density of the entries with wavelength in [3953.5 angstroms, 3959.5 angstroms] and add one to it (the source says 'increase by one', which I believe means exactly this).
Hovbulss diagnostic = 141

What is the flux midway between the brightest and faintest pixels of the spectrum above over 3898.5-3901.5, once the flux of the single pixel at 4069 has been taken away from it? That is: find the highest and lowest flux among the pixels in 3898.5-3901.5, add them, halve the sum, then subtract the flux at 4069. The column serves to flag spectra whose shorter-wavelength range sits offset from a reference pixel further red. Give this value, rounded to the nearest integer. -64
